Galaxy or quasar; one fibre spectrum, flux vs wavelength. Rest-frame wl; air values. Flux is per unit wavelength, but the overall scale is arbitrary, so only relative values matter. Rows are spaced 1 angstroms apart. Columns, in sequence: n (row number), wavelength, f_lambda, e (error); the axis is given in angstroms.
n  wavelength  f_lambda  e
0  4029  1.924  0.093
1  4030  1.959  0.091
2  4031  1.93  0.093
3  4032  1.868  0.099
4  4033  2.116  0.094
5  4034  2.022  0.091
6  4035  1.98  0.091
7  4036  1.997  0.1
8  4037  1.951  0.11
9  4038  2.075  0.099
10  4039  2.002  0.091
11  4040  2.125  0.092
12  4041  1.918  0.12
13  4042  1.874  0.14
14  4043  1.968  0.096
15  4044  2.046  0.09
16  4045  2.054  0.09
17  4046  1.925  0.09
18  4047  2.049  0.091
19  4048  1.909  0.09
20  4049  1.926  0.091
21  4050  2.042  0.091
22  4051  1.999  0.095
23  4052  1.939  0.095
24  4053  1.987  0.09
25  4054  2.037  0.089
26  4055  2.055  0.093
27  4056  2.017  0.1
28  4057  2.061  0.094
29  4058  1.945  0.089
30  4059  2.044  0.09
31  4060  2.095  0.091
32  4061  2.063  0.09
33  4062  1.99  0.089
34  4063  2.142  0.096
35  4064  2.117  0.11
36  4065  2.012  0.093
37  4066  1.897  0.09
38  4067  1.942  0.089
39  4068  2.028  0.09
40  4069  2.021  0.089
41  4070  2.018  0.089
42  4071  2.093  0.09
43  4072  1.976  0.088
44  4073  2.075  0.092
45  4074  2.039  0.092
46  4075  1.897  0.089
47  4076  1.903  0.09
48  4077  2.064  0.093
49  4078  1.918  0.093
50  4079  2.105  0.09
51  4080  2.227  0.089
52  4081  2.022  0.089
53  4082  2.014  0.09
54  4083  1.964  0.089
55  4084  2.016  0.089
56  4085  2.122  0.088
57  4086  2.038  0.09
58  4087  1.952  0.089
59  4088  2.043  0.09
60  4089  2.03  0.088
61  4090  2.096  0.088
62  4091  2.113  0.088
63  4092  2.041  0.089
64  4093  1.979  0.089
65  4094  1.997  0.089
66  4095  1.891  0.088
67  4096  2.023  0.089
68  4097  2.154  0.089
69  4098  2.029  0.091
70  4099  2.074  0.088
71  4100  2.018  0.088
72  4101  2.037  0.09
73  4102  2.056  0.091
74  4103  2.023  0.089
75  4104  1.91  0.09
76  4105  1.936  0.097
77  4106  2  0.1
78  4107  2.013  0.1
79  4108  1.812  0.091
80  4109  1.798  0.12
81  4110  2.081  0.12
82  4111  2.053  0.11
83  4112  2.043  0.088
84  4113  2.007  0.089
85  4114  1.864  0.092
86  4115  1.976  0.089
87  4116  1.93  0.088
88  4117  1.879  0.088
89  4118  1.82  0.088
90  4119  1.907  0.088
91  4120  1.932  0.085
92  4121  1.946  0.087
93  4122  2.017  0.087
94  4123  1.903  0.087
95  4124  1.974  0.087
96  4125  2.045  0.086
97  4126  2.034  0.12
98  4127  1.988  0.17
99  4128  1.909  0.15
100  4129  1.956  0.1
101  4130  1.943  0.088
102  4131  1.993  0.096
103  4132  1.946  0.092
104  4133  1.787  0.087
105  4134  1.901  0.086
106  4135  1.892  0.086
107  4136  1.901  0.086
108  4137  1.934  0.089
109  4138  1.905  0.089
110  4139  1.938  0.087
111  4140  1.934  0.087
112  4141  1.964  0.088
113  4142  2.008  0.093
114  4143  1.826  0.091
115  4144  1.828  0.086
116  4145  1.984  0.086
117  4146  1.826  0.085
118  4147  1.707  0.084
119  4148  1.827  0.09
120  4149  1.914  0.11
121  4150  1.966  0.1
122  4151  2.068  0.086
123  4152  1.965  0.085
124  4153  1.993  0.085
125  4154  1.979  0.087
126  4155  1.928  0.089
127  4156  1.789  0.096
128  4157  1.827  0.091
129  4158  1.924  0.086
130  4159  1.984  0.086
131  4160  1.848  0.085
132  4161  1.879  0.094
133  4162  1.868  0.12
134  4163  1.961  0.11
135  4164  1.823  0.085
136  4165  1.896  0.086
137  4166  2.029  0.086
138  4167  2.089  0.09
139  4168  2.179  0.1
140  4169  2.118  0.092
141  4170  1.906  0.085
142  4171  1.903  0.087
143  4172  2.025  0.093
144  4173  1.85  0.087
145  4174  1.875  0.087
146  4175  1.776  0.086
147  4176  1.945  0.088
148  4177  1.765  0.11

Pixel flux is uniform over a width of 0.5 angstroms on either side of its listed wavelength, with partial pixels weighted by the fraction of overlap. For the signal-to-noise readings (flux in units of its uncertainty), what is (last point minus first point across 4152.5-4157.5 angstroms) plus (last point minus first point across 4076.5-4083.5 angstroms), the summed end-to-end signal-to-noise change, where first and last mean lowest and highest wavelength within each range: -3.5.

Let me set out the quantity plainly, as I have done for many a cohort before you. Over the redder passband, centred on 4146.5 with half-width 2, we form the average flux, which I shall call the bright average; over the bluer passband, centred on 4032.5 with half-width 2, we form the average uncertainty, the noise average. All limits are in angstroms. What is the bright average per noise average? 19.5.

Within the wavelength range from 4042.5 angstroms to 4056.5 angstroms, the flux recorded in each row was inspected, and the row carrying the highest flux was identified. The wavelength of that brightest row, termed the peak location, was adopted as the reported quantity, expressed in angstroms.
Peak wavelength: 4055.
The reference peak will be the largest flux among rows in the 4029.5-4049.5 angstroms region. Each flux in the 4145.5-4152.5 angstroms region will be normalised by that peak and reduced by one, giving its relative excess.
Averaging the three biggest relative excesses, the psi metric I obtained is -0.059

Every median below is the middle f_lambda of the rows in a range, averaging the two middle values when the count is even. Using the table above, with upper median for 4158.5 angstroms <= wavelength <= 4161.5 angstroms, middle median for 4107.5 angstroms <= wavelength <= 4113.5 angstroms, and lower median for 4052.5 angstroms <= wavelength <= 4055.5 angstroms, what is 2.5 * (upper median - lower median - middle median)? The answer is -5.5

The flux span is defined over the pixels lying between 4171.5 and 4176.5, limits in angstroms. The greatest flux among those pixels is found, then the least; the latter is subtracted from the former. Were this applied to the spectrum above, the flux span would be 0.25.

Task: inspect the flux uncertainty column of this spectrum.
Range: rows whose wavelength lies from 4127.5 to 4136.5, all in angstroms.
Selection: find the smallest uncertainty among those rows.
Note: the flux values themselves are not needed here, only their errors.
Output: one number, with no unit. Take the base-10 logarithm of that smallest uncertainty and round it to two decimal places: -1.07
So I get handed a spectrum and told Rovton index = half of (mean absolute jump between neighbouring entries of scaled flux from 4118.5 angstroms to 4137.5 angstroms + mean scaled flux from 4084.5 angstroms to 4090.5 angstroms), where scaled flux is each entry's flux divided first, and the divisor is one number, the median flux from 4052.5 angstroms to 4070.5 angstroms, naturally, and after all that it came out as 0.5190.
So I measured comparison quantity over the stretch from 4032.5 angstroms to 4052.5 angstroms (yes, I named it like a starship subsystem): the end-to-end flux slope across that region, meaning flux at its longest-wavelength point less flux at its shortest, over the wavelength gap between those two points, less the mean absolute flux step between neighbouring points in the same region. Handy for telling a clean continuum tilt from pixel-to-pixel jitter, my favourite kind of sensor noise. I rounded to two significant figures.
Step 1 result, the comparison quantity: -0.092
